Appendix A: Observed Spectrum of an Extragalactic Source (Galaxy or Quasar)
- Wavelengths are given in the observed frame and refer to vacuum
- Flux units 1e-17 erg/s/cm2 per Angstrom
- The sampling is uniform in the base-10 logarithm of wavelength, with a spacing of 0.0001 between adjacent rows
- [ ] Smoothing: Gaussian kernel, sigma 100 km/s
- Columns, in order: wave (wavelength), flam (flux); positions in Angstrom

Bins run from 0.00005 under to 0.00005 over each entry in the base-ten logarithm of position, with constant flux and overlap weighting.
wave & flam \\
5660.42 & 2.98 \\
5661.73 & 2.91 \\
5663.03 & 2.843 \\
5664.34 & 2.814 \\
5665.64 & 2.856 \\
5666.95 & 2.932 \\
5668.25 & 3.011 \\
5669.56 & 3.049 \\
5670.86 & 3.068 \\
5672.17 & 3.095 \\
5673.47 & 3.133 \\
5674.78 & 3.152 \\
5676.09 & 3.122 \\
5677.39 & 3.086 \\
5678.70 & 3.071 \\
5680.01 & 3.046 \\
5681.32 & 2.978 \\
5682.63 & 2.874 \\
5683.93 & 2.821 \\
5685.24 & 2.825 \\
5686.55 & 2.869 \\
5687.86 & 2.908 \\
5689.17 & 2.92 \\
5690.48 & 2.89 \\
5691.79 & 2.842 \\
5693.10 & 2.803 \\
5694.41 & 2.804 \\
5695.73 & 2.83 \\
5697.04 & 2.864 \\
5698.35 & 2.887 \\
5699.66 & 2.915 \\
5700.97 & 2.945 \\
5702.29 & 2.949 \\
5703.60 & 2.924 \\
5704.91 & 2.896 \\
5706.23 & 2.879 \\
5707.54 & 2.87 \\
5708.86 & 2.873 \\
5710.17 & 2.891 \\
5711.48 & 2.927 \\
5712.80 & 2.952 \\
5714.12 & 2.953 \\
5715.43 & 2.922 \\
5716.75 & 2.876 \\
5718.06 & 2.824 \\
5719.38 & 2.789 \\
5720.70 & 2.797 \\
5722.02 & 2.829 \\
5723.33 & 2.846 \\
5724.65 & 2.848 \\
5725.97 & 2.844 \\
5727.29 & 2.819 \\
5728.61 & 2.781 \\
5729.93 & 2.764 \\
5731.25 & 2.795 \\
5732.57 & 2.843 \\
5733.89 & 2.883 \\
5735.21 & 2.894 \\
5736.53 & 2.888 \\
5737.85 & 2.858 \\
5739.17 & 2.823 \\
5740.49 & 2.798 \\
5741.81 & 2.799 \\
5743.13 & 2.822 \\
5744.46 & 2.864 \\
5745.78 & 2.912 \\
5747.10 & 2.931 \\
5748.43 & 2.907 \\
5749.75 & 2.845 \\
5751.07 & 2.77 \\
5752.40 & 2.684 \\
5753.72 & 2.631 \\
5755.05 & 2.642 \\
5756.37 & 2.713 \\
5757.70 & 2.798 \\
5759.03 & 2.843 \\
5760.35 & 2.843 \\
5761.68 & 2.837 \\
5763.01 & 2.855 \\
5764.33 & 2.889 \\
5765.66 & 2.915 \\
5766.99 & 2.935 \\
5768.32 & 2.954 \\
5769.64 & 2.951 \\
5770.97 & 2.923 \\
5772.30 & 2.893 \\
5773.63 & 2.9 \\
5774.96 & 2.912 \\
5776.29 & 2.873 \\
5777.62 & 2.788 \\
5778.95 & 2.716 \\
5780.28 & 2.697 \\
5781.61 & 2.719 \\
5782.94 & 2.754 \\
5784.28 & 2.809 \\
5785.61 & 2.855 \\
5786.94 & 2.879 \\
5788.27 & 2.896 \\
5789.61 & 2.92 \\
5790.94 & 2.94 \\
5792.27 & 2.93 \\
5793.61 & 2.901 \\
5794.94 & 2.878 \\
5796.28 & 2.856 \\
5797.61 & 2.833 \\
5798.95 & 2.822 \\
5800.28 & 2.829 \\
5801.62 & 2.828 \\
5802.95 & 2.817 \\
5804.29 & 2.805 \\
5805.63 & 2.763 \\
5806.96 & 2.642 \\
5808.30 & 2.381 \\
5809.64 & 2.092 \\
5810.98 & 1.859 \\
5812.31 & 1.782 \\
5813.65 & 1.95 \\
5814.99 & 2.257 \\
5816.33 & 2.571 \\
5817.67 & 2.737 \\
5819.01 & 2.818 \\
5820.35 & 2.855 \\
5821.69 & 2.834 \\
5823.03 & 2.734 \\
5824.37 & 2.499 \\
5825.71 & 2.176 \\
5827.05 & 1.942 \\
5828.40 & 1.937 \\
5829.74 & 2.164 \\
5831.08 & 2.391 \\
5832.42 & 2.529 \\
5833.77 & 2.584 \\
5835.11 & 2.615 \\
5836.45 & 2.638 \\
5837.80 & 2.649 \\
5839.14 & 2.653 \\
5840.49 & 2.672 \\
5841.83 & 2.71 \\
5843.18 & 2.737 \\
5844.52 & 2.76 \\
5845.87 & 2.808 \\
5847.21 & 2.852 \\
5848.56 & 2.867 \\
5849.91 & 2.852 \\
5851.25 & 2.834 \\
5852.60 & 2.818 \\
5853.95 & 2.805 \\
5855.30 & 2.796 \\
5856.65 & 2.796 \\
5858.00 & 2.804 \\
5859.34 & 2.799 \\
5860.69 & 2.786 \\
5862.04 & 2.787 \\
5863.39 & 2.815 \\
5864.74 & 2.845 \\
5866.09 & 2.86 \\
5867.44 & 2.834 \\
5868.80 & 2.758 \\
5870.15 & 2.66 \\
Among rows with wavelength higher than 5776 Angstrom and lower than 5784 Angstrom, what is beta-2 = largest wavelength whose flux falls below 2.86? 5782.94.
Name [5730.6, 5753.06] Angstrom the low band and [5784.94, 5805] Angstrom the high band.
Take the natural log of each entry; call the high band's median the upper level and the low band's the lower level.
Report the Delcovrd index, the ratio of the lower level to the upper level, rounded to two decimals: 1.00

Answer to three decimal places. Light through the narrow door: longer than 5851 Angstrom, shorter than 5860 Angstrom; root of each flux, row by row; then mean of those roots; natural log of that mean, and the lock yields 0.516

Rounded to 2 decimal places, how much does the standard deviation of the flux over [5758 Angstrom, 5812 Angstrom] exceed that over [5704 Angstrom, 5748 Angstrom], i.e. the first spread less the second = 0.17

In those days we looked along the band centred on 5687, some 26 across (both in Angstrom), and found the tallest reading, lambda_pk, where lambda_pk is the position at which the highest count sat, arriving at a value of 5674.78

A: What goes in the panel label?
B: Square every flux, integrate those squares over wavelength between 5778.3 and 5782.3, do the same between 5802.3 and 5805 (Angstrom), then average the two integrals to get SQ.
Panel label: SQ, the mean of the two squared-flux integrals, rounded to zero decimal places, 25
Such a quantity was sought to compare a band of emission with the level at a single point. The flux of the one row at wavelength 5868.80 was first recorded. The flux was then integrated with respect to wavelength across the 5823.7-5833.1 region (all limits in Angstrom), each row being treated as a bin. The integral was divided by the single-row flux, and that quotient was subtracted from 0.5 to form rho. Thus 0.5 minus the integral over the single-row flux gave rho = -7.1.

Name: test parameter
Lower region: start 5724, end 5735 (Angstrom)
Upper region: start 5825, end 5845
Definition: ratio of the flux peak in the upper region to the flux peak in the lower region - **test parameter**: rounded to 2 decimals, 0.96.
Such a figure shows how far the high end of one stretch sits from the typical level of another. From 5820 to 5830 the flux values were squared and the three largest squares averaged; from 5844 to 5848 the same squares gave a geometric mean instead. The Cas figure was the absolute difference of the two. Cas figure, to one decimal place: 0.0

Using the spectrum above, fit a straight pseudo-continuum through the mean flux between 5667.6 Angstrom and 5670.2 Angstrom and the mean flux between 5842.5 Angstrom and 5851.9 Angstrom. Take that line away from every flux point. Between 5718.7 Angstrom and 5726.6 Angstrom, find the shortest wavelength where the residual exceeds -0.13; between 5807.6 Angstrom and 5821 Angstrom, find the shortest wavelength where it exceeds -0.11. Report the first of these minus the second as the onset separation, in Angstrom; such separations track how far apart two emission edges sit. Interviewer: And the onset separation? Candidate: -95.7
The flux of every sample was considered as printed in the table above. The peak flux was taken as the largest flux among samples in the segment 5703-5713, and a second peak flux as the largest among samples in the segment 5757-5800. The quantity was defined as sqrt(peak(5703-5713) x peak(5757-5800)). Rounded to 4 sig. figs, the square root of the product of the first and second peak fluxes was 2.953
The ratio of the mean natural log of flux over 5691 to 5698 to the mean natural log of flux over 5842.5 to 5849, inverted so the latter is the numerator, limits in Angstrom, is 0.99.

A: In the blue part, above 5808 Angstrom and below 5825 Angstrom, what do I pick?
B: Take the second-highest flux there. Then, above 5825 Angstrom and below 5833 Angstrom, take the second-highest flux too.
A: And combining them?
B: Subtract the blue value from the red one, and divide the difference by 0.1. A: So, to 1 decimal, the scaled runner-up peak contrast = -4.4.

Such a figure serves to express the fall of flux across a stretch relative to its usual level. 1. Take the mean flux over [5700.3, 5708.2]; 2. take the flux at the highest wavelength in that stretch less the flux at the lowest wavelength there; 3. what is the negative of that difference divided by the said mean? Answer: 0.03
